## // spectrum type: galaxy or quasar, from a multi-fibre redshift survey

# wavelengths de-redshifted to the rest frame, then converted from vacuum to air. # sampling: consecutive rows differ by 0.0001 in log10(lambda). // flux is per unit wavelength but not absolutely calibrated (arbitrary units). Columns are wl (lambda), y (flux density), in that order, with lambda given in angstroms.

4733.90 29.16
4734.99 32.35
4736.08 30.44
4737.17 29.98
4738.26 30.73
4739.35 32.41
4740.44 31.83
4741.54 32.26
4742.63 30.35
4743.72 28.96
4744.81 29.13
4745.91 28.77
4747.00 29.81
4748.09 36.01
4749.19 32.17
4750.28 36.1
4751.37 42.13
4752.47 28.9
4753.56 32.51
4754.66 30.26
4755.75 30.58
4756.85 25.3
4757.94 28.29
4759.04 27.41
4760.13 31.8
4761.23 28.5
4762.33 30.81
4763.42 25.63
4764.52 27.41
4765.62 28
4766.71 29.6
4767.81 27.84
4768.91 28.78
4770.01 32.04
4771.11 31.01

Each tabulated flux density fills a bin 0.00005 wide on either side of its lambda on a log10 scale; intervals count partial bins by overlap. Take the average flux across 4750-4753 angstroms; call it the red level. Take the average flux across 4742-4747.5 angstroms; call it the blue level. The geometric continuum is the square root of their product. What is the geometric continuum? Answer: 32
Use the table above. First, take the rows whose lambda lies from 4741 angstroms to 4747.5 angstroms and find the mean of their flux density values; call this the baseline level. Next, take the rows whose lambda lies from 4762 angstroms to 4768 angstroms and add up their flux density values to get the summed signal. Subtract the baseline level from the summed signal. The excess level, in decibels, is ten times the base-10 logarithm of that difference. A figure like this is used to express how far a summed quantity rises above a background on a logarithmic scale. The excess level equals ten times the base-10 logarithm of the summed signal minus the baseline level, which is 21.4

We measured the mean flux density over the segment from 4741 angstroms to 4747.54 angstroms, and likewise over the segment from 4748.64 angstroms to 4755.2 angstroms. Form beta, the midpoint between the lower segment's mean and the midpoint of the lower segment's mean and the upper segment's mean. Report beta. 30.83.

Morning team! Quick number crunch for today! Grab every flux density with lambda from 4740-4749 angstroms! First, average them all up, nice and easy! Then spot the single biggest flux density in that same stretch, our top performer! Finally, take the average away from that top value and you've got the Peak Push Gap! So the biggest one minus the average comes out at 5.1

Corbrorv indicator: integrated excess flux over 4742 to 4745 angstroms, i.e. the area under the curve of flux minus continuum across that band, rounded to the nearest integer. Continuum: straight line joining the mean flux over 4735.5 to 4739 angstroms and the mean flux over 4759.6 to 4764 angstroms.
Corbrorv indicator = -2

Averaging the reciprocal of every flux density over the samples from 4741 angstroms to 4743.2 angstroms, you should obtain 0.032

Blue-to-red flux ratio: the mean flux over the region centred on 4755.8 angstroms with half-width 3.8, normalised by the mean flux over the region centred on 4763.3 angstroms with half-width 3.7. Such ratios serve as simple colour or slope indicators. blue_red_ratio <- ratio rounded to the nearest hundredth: 1.01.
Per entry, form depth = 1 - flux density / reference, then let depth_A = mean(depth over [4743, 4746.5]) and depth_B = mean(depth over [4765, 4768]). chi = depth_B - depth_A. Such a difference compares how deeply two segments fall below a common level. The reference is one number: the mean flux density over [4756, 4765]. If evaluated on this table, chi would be 0.02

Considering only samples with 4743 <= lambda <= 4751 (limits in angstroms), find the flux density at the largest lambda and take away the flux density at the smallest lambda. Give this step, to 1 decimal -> 7.1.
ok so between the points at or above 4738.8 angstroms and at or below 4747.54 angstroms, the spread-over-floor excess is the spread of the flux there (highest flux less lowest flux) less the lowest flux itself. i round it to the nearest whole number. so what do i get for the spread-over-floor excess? -25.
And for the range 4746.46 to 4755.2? -16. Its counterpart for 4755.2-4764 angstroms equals -19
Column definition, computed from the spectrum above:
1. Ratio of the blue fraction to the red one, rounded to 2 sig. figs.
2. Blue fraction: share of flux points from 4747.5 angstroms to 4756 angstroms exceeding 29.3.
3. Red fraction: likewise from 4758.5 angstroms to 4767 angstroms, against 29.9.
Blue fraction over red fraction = 3.5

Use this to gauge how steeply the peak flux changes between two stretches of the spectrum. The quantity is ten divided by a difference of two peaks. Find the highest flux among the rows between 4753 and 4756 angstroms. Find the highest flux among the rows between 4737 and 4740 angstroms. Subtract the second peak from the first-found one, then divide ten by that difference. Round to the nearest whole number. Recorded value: 100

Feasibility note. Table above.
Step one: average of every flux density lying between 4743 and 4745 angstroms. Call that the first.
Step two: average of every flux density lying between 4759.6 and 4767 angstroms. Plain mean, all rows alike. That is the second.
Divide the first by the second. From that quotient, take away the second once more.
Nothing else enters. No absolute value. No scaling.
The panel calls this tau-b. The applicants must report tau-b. -27.8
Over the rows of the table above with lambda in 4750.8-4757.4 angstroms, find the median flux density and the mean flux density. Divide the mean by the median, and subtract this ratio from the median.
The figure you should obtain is 29.4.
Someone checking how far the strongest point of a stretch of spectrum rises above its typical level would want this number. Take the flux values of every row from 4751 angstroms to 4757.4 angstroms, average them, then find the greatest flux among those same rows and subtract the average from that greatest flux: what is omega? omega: 11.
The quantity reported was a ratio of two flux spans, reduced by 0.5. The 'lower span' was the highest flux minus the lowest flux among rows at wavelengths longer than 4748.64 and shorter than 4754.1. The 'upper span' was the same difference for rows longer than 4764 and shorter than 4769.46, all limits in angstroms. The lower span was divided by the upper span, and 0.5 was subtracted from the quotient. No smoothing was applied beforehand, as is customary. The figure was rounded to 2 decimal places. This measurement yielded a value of 5.54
